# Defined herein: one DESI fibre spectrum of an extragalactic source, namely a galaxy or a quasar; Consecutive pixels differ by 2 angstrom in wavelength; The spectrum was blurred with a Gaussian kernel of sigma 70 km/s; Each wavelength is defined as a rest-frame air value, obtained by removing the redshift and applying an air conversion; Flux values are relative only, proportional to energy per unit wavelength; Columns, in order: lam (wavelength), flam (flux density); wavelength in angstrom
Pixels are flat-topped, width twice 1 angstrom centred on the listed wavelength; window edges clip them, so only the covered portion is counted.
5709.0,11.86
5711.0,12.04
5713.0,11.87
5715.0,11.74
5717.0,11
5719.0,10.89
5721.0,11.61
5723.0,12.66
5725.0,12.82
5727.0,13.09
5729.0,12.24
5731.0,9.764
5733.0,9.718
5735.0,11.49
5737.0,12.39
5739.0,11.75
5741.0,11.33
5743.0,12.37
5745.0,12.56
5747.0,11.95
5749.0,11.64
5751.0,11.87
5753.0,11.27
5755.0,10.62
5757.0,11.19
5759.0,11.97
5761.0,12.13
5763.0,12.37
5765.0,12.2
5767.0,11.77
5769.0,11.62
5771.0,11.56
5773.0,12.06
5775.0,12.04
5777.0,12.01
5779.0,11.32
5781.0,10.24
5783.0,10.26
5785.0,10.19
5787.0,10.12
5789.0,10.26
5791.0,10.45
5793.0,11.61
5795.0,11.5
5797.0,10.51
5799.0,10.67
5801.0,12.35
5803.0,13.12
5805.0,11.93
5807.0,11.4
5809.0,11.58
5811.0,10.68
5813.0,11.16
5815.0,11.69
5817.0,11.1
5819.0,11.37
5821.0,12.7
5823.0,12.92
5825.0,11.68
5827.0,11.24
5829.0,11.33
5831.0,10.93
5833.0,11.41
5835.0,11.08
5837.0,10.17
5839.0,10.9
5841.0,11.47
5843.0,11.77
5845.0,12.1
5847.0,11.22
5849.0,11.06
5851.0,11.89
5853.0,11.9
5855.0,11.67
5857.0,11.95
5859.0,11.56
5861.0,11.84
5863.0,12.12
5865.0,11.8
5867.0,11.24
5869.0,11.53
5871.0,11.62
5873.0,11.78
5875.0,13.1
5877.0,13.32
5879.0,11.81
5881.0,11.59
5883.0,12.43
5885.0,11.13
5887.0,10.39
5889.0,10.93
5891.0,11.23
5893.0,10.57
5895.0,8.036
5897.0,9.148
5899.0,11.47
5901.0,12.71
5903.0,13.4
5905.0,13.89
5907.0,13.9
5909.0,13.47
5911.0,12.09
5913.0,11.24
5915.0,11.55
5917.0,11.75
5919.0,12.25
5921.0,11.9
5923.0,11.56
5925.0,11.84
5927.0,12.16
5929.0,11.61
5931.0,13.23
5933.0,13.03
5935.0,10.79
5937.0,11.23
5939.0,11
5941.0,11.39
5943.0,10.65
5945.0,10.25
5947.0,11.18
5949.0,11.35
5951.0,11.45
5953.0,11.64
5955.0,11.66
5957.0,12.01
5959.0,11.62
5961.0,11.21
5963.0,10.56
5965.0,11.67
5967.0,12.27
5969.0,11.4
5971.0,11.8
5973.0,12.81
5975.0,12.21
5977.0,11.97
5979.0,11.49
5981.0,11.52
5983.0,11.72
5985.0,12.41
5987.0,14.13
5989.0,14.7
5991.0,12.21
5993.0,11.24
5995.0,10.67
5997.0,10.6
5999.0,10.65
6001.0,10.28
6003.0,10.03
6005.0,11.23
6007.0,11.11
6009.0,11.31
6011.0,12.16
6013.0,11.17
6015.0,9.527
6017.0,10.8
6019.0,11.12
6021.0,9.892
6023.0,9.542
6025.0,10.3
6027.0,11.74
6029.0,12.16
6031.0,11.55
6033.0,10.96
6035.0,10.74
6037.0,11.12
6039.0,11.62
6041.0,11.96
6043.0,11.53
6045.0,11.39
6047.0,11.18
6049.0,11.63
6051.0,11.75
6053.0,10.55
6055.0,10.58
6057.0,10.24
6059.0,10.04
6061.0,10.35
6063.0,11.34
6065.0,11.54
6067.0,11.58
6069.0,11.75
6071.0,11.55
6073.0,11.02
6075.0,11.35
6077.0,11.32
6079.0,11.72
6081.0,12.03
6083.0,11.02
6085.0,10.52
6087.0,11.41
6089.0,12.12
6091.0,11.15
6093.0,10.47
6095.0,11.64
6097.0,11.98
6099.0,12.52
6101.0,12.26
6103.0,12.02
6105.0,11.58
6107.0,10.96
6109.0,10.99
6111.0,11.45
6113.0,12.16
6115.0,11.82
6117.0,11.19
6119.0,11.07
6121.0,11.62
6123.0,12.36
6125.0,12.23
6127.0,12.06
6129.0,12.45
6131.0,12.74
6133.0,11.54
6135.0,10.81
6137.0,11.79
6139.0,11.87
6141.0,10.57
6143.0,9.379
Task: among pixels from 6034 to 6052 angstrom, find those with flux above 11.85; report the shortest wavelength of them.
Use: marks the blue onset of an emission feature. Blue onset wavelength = 6041.0 angstrom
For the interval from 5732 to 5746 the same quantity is 5737.0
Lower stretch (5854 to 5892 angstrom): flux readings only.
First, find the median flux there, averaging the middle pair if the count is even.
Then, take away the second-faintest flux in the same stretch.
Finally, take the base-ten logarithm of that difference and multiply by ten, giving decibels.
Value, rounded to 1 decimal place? -1.3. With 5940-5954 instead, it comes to -1.5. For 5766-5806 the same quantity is 1.3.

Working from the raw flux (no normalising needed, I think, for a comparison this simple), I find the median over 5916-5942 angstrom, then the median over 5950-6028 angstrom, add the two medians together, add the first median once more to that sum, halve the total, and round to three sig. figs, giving 17.5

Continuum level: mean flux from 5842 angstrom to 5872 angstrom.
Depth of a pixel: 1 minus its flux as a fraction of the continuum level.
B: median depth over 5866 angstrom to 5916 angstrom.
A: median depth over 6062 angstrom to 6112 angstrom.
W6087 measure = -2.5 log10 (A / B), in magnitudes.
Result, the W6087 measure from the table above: -0.5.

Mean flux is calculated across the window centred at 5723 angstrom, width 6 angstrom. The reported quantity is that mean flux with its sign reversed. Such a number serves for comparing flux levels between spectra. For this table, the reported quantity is -12.4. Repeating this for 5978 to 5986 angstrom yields -11.8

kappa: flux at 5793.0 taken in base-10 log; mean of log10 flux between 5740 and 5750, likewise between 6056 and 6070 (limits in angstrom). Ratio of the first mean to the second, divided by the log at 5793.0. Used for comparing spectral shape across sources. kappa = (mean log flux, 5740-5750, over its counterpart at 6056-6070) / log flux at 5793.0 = 0.974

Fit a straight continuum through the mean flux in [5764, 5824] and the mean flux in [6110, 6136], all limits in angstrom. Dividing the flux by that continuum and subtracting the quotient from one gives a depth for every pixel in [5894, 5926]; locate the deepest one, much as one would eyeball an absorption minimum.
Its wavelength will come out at 5895.0 angstrom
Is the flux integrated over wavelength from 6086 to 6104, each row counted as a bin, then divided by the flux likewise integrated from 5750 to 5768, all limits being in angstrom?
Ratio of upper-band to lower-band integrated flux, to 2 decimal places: 1.00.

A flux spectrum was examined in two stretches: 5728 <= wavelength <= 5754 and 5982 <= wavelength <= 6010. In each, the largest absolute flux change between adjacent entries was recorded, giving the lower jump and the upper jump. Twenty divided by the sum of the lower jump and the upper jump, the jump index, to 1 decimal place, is 4.0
